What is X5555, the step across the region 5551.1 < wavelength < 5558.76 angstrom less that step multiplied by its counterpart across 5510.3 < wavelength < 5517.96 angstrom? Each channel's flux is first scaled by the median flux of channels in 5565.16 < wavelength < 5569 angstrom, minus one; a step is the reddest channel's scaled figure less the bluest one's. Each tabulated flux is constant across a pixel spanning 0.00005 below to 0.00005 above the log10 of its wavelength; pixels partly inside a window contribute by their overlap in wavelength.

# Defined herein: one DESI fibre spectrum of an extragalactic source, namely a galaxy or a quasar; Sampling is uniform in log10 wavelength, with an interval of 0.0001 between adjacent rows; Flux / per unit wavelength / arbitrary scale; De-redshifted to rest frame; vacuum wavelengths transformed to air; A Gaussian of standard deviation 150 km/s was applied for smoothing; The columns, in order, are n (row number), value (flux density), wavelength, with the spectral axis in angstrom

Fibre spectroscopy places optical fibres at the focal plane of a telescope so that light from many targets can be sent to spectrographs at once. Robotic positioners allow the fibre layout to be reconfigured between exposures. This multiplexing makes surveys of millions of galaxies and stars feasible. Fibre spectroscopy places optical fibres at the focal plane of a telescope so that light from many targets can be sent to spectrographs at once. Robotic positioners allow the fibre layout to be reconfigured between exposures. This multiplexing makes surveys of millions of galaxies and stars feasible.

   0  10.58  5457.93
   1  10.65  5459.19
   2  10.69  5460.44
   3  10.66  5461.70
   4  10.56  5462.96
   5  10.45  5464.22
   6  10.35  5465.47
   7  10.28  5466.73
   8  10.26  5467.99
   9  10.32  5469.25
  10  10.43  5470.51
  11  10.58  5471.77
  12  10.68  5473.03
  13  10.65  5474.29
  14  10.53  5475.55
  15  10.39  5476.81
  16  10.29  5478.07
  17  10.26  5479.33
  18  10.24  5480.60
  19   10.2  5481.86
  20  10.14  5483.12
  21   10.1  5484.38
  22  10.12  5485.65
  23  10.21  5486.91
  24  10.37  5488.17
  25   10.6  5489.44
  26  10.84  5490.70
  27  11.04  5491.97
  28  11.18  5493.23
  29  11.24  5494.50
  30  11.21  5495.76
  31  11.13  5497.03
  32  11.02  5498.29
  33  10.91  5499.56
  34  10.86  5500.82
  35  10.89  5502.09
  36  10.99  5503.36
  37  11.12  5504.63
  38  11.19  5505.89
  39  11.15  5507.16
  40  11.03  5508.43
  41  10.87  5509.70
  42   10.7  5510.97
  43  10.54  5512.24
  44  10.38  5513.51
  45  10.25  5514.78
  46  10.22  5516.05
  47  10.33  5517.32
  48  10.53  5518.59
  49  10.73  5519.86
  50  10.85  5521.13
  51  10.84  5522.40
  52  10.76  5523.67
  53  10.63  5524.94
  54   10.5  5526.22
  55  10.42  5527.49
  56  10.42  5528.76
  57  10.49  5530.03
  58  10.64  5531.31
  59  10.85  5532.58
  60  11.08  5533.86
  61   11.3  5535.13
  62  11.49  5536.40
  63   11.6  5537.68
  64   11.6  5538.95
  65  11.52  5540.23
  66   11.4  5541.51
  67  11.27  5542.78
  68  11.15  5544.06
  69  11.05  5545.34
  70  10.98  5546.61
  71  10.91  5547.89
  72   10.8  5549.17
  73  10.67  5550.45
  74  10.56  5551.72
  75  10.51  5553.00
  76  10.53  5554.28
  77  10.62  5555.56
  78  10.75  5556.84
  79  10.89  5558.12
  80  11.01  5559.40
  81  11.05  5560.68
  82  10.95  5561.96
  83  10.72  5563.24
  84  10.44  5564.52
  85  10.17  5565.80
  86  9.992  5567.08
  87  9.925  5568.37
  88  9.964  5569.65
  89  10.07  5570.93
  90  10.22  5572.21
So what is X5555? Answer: 0.034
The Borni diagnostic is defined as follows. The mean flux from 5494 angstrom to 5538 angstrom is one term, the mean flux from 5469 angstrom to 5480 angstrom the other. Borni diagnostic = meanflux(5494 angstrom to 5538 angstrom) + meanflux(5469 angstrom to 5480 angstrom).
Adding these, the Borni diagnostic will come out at 21.29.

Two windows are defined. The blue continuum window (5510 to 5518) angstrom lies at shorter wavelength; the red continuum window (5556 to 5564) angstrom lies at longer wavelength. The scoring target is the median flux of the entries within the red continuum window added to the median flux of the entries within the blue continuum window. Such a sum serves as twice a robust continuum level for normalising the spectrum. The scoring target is 21.3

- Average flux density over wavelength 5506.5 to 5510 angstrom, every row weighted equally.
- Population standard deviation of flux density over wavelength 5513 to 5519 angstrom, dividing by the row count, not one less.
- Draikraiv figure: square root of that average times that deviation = 1.10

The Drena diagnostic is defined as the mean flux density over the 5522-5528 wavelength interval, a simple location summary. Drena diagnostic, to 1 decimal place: 10.6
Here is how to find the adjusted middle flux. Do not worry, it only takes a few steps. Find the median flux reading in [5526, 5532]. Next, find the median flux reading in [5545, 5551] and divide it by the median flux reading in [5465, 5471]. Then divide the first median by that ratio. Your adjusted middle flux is 9.9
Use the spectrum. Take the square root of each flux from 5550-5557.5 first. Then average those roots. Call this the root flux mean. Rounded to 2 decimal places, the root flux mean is 3.26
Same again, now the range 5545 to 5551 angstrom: 3.30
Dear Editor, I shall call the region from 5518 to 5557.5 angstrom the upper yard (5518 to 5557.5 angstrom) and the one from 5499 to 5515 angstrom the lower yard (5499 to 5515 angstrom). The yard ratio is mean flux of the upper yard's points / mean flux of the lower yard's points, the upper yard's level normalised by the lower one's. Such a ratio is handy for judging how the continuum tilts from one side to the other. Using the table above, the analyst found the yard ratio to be 1.00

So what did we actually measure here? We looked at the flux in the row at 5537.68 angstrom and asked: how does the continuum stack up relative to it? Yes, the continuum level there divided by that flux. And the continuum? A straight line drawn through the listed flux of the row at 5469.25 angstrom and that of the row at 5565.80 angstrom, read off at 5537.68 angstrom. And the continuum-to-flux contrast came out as 0.880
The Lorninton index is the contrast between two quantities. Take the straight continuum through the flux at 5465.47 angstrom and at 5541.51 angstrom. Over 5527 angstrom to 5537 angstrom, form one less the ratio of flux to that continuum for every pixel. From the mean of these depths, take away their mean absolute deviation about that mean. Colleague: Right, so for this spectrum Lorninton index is 0.011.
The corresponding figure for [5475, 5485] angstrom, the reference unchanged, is 0.014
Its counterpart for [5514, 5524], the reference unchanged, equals 0.030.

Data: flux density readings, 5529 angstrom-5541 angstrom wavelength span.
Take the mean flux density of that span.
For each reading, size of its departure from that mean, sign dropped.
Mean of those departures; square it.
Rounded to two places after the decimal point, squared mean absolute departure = 0.13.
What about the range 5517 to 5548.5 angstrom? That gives 0.11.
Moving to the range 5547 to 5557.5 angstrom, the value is 0.01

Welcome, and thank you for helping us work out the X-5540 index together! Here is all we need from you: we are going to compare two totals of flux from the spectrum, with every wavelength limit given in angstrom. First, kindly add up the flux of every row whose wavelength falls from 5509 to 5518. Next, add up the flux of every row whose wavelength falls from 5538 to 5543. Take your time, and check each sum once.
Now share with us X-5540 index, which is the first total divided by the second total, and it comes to 1.6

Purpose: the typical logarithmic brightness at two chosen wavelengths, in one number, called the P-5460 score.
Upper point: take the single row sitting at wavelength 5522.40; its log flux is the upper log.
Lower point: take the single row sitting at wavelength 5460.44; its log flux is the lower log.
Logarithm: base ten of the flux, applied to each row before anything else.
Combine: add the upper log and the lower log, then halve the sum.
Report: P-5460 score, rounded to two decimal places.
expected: 1.03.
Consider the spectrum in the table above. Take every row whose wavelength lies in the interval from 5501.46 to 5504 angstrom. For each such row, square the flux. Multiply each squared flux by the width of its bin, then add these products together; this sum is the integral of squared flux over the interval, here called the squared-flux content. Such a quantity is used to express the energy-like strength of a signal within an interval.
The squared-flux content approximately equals 303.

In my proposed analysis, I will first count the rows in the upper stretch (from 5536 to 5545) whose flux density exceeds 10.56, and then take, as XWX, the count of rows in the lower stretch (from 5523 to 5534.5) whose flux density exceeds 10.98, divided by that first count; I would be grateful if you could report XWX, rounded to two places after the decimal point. 0.14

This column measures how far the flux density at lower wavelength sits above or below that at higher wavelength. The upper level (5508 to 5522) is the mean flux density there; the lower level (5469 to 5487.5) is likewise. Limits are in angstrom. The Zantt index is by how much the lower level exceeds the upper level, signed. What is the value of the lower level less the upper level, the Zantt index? -0.24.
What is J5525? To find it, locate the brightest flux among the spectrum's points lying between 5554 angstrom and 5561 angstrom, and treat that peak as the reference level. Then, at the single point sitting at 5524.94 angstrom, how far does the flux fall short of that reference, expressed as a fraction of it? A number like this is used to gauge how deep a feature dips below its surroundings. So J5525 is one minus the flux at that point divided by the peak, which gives 0.038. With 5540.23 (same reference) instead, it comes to -0.043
